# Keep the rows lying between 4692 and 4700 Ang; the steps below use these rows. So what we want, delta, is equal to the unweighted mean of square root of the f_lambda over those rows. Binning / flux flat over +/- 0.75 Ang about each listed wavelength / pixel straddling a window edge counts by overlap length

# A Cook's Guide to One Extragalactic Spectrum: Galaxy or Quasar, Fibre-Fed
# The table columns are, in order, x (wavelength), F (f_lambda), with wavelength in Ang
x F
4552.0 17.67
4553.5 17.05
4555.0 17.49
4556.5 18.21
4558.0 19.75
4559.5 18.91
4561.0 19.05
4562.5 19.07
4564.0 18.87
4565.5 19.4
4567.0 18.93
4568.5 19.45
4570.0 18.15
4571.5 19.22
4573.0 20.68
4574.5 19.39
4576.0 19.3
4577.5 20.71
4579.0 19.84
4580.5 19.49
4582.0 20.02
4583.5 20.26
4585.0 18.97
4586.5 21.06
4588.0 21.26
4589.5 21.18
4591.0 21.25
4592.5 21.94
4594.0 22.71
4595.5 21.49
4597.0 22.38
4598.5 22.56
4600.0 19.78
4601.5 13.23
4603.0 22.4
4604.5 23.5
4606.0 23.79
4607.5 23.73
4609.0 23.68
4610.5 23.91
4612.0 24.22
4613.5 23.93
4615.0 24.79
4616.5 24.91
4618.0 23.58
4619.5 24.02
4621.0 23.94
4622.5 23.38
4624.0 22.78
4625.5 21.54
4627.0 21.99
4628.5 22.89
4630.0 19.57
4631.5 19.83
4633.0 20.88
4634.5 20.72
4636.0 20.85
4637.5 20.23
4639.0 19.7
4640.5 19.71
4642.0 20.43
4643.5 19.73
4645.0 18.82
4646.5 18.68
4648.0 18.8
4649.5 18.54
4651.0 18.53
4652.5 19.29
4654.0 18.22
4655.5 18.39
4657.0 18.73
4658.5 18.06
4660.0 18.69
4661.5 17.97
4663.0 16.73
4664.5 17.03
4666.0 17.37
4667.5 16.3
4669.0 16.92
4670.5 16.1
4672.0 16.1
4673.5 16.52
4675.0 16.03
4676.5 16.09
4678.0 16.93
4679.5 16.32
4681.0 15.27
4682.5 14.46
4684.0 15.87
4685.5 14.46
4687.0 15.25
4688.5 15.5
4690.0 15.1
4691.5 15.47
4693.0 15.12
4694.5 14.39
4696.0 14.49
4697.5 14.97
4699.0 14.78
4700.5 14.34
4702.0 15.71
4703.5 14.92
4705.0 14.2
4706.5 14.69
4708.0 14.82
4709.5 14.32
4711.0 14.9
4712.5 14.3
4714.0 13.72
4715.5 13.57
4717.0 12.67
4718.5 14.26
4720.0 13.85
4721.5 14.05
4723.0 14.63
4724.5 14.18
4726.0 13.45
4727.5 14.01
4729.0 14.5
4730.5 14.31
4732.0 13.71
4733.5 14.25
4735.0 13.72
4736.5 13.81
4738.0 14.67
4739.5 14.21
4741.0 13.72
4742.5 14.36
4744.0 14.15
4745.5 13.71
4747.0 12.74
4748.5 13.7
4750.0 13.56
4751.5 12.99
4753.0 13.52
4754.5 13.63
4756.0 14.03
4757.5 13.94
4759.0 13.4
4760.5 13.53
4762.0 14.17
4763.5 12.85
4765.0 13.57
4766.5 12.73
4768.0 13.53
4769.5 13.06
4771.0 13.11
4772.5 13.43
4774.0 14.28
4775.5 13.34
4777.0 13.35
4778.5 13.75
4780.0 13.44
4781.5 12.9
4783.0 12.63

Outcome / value 3.8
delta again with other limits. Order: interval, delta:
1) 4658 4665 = 4.2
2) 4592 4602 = 4.5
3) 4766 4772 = 3.6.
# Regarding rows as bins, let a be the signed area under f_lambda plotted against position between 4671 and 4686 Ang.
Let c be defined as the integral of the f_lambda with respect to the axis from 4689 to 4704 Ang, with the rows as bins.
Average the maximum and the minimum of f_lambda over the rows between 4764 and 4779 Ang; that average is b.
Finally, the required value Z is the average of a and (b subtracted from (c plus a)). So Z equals 343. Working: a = 237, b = 13.5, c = 224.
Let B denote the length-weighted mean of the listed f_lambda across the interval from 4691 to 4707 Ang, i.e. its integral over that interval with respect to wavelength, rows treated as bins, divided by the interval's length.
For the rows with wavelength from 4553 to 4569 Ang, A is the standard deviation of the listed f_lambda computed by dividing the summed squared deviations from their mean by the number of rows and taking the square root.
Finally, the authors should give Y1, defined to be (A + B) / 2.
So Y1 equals 7.8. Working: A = 0.79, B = 14.8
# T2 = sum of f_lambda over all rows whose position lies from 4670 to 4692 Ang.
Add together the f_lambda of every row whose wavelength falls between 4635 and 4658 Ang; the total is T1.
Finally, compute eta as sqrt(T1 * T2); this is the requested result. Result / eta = 261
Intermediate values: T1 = 289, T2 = 235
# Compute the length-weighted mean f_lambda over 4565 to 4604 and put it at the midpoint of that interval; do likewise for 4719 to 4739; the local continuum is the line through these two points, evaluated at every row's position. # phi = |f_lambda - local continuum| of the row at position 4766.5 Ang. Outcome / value 0.2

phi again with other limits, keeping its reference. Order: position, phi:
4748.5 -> 0.4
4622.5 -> 4.8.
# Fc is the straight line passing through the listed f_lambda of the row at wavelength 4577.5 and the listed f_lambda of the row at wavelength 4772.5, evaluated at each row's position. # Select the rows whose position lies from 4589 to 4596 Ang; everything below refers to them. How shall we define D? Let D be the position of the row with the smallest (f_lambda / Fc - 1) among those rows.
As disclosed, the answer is 4589.5 Ang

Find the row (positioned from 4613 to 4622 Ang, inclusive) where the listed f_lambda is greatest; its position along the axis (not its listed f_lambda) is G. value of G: 4616.5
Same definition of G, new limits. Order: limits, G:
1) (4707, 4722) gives 4711.0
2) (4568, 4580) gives 4577.5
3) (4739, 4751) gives 4742.5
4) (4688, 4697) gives 4688.5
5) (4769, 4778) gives 4774.0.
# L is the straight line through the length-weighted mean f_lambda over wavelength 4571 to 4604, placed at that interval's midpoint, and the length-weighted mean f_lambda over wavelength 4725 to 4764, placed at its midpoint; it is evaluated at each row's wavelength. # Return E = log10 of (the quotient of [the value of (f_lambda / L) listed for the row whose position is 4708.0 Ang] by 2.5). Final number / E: -0.413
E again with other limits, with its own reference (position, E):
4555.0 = -0.494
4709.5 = -0.426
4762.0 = -0.363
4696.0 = -0.437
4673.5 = -0.405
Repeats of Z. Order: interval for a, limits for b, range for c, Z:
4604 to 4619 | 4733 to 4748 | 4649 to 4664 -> 491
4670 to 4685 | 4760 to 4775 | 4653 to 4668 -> 366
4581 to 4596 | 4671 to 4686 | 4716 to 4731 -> 412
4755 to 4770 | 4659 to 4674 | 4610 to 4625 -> 373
